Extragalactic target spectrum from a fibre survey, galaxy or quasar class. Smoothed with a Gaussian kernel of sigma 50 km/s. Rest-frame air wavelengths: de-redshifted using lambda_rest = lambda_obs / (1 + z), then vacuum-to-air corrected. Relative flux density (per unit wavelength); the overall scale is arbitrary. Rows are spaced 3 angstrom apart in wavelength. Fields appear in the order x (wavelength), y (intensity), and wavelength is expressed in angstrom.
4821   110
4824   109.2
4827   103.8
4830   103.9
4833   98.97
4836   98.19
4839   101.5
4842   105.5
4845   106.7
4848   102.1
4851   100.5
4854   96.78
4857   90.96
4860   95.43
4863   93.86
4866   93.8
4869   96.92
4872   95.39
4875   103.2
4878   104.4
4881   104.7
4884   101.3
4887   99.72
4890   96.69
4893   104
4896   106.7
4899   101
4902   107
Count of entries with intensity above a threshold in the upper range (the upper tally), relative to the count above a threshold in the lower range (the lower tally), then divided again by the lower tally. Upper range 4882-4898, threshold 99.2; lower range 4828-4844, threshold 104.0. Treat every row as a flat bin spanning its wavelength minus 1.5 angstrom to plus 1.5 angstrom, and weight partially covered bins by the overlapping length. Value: 4.0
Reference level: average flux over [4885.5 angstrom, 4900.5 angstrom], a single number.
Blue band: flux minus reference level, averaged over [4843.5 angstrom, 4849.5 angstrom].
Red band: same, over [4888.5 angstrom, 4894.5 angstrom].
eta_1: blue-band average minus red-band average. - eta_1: 4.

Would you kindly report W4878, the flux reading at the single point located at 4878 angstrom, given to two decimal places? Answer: 104.40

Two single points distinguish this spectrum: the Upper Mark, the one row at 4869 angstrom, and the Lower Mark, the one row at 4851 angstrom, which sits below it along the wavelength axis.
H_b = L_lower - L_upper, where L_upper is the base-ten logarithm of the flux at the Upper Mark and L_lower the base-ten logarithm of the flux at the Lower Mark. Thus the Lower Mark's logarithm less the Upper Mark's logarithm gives 0.016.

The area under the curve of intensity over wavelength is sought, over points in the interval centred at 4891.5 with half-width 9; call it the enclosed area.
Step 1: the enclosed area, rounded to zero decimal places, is 1828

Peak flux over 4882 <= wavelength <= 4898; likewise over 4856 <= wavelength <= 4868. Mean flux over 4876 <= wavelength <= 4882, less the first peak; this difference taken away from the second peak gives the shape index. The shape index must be 98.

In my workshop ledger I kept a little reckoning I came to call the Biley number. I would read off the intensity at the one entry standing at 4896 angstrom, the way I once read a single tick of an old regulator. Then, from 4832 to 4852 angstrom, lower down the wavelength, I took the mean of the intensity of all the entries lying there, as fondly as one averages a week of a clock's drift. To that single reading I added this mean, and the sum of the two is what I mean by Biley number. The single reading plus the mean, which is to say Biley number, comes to 209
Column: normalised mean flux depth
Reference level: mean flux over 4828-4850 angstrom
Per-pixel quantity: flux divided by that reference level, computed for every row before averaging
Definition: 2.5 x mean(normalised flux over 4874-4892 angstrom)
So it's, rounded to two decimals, 2.48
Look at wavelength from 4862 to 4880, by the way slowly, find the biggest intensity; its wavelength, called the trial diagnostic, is 4878 angstrom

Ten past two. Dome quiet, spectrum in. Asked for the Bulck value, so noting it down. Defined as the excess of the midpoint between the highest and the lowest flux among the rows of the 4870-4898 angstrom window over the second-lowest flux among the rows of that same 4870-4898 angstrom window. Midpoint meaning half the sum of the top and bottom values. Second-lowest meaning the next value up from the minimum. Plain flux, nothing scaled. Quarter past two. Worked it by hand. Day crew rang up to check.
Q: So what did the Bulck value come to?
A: 4.4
